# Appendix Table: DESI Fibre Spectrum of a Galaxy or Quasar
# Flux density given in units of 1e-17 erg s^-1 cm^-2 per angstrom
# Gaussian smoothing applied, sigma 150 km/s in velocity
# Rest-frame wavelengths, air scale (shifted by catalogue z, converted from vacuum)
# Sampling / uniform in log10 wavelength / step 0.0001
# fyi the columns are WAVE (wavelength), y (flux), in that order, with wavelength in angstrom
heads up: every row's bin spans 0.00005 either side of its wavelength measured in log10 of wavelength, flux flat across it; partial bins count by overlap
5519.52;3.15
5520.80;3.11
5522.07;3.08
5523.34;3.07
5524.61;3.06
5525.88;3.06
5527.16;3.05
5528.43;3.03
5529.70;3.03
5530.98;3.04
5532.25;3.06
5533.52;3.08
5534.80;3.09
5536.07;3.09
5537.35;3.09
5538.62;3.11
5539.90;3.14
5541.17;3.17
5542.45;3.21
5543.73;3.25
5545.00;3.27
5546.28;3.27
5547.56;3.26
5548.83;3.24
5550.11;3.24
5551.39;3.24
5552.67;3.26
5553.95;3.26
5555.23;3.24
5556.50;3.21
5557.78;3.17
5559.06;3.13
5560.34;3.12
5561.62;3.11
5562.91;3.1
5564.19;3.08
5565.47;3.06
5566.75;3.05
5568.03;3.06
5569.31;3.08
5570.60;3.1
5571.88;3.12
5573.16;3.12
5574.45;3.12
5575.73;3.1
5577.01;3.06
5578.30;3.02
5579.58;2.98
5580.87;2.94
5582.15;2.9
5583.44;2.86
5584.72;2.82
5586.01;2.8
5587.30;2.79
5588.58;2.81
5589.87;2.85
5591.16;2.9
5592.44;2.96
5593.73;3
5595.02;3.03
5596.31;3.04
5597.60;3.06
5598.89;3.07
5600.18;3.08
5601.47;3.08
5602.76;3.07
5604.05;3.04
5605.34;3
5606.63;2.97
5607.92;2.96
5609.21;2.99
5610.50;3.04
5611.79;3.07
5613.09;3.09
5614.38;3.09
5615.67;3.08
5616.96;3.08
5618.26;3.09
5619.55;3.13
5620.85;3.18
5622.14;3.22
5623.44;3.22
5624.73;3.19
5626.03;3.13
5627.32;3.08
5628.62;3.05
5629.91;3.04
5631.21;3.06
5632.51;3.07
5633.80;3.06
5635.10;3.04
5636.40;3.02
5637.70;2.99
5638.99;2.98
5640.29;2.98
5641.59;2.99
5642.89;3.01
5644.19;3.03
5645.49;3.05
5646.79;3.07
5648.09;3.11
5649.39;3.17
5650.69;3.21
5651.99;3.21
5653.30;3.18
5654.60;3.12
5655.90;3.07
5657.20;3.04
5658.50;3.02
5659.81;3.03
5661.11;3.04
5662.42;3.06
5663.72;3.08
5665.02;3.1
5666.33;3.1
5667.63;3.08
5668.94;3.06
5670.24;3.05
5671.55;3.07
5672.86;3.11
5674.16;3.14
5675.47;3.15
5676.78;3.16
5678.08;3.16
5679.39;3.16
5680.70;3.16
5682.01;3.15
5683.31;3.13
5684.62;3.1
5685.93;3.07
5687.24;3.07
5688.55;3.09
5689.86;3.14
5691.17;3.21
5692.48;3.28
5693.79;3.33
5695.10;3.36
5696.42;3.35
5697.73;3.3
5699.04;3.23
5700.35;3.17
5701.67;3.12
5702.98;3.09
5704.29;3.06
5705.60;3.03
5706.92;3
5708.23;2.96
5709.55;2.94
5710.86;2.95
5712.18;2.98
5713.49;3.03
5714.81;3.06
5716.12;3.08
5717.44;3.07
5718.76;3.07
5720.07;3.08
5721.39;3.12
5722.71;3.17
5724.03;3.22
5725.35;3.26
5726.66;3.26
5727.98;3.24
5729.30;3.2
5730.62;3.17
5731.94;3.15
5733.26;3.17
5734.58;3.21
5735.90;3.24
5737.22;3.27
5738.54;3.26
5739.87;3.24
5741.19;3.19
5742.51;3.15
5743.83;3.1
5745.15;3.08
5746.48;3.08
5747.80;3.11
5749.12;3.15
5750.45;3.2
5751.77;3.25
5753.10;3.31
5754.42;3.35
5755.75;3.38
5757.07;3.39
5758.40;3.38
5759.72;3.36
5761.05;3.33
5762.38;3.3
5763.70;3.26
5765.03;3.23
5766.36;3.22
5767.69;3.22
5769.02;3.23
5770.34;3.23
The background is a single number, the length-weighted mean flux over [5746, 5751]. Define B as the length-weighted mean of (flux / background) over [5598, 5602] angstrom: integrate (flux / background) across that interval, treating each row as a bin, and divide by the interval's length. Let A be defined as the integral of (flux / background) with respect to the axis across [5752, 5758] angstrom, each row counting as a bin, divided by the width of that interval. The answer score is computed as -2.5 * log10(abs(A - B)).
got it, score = 2.6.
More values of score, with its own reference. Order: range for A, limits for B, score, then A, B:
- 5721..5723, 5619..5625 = 4.5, 1.00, 1.02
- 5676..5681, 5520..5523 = 4.1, 1.01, 0.99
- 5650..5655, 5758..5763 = 3.2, 1.01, 1.07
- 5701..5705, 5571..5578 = 6.3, 0.99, 0.99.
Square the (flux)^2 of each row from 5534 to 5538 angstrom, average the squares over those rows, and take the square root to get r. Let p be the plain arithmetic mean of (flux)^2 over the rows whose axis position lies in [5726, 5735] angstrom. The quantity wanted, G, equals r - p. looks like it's -0.7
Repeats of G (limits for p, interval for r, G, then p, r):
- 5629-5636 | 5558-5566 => 0.3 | 9.3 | 9.61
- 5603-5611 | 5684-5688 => 0.5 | 9.0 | 9.49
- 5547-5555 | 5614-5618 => -1.1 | 10.6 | 9.51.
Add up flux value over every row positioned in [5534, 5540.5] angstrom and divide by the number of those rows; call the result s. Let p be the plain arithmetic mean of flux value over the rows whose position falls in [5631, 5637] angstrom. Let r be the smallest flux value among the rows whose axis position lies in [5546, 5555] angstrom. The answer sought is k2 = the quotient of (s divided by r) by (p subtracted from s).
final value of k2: 18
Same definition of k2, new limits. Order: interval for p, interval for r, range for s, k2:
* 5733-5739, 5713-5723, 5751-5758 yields 10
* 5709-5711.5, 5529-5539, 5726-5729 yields 4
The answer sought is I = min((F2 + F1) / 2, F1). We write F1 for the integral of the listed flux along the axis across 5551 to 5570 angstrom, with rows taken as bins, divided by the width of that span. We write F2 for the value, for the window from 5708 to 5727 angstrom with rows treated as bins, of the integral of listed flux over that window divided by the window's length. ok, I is 3.11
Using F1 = 3.14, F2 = 3.08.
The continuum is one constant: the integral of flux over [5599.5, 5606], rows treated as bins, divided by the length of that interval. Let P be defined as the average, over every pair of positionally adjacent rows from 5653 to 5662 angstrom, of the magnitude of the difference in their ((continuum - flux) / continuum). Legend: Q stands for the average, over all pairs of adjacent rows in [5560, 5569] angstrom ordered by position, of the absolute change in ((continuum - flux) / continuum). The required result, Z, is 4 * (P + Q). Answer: 0.057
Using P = 0.010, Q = 0.004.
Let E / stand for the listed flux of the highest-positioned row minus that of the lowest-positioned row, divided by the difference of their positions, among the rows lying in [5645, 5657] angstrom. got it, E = 0.002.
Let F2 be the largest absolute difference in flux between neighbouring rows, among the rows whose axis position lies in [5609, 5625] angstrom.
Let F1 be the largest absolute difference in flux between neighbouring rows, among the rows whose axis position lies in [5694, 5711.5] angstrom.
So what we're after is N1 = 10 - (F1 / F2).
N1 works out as 8.60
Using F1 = 0.070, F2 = 0.050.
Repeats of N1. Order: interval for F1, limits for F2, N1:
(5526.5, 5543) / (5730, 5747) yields 9.20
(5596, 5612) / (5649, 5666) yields 9.17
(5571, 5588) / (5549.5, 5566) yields 9.00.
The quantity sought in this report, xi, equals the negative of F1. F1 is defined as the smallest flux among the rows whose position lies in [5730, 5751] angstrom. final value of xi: -3.08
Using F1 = 3.08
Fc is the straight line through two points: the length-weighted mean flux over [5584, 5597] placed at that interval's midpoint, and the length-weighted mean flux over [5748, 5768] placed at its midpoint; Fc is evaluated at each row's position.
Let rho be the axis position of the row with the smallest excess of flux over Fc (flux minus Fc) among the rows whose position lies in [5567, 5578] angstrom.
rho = 5577.01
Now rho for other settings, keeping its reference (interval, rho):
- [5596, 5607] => 5606.63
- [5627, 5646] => 5640.29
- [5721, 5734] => 5721.39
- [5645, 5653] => 5645.49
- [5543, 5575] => 5566.75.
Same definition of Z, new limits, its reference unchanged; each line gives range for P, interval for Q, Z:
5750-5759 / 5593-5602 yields 0.061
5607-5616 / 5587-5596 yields 0.083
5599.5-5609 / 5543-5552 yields 0.037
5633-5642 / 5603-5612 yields 0.061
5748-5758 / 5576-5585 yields 0.105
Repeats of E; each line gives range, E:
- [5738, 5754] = 0.003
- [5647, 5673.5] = 0.000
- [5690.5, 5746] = -0.002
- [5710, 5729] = 0.017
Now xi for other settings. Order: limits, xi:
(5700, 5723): -2.94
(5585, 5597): -2.79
